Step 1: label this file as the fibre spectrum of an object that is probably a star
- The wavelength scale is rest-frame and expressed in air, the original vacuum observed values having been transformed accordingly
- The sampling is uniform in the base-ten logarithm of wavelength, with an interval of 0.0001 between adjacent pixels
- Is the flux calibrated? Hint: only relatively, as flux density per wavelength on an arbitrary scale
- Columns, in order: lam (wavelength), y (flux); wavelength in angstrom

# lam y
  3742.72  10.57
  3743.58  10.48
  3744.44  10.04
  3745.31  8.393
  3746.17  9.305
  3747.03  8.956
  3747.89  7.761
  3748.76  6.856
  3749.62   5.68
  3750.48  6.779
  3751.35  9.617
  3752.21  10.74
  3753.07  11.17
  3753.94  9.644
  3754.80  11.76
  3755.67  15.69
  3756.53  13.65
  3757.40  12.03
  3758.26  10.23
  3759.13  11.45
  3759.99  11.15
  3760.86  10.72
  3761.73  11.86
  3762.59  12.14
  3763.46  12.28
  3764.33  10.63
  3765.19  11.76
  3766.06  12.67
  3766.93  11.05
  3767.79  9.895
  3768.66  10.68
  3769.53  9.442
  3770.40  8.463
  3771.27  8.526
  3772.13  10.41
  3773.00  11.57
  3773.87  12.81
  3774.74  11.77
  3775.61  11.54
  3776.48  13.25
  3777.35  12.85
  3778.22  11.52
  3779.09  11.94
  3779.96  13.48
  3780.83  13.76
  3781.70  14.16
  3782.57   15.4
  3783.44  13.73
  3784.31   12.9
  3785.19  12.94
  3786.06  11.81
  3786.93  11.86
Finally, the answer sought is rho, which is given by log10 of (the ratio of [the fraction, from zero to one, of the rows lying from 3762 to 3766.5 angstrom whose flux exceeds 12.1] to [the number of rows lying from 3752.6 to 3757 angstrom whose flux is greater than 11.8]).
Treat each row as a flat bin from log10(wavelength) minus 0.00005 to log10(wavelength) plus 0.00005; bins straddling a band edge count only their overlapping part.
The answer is -0.5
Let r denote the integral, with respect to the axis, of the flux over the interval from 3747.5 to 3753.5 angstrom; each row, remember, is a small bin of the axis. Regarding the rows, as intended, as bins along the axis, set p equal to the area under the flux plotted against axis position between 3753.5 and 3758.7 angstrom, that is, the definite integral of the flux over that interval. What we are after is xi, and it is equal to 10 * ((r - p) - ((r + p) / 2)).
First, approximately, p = 63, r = 50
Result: -697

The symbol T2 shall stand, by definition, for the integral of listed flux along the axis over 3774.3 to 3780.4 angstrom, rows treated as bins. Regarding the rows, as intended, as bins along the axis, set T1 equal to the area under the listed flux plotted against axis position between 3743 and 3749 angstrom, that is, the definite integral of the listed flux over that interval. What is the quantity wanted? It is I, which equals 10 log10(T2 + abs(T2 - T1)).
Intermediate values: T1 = 54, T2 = 75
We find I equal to 19.9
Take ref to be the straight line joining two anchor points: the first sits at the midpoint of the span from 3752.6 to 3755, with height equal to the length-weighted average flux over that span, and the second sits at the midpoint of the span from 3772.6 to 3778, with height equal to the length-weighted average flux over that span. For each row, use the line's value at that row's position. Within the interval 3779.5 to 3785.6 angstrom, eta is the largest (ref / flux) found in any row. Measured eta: 1.0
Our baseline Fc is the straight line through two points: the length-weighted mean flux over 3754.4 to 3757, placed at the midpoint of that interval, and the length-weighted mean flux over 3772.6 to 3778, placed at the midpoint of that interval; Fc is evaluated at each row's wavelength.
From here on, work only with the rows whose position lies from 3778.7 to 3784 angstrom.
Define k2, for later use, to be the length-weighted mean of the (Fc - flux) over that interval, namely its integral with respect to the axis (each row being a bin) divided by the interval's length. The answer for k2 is -1.9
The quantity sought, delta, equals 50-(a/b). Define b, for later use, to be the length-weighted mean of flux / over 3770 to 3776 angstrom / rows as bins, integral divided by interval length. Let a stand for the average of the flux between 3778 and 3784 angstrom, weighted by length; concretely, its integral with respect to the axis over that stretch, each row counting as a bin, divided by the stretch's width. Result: 48.7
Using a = 13.5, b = 10.7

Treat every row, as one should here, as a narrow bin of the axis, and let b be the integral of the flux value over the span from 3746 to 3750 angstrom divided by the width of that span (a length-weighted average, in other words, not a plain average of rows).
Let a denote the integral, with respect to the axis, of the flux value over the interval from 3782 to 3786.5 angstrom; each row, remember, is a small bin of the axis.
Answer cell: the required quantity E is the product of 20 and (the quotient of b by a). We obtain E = 3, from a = 60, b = 7.6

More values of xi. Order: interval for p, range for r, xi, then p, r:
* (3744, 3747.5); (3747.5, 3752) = -313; 32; 34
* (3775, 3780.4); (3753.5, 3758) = -725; 67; 56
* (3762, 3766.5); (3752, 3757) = -499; 54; 61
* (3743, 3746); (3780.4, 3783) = -246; 29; 38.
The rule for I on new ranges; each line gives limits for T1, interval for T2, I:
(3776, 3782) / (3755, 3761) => 18.9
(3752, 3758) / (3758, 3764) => 18.6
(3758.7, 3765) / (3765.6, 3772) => 18.6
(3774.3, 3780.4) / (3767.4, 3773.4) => 18.8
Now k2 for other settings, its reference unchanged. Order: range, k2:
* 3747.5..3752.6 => 6.2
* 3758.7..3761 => 2.2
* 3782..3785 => -2.3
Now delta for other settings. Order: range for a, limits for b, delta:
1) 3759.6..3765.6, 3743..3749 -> 48.7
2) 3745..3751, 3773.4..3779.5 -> 49.4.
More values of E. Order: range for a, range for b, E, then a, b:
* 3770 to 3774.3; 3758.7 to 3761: 5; 45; 11.2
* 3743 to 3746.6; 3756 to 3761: 7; 35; 11.7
